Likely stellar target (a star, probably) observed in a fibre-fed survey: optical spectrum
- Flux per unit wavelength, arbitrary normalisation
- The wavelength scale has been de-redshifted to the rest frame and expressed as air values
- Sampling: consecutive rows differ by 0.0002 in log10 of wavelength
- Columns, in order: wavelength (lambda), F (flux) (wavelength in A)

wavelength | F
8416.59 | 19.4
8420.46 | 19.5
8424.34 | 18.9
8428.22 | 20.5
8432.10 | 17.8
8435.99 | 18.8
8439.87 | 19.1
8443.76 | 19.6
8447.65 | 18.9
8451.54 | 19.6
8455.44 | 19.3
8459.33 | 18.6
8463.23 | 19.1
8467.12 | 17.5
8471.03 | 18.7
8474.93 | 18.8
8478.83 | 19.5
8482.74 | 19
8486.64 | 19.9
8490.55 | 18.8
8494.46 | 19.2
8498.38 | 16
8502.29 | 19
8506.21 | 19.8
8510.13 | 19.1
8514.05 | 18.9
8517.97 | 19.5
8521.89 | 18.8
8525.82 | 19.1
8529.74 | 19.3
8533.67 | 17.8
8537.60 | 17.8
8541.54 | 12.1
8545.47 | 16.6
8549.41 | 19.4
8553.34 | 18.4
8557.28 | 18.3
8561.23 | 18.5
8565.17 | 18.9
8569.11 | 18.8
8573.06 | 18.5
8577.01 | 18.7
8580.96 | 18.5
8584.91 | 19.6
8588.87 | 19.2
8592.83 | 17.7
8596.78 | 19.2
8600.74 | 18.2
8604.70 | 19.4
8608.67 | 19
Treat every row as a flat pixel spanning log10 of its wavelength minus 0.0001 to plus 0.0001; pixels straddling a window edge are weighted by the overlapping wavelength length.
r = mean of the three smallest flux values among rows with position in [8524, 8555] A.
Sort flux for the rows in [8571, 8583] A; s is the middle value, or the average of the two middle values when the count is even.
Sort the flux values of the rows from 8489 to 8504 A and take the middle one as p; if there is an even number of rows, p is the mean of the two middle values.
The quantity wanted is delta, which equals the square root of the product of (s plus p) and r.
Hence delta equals 24.1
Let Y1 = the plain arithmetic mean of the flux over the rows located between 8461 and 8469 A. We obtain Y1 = 18.3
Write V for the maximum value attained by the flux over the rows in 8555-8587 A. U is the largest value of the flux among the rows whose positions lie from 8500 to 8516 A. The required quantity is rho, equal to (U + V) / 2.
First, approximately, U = 19.8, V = 19.6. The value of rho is 19.7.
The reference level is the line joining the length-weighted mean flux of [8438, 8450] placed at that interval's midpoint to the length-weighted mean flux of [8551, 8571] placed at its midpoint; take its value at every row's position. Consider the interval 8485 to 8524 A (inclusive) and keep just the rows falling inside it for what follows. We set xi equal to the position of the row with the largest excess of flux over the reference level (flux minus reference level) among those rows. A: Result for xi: 8506.21 A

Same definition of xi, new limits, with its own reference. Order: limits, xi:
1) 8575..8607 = 8584.91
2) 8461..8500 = 8486.64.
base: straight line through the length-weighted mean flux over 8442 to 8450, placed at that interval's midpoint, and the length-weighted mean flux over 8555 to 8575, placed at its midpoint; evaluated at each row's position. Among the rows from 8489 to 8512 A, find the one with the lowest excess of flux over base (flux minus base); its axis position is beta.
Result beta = 8498.38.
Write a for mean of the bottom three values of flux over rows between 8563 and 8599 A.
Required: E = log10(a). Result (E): 1.26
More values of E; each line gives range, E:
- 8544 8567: 1.25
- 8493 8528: 1.25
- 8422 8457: 1.27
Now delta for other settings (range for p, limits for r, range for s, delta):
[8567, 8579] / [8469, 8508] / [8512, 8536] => 25.9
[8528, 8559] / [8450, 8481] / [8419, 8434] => 26.1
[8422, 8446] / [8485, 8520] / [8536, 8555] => 25.7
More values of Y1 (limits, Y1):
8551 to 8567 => 18.5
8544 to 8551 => 18.0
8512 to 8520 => 19.2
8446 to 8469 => 18.8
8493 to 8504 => 18.1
